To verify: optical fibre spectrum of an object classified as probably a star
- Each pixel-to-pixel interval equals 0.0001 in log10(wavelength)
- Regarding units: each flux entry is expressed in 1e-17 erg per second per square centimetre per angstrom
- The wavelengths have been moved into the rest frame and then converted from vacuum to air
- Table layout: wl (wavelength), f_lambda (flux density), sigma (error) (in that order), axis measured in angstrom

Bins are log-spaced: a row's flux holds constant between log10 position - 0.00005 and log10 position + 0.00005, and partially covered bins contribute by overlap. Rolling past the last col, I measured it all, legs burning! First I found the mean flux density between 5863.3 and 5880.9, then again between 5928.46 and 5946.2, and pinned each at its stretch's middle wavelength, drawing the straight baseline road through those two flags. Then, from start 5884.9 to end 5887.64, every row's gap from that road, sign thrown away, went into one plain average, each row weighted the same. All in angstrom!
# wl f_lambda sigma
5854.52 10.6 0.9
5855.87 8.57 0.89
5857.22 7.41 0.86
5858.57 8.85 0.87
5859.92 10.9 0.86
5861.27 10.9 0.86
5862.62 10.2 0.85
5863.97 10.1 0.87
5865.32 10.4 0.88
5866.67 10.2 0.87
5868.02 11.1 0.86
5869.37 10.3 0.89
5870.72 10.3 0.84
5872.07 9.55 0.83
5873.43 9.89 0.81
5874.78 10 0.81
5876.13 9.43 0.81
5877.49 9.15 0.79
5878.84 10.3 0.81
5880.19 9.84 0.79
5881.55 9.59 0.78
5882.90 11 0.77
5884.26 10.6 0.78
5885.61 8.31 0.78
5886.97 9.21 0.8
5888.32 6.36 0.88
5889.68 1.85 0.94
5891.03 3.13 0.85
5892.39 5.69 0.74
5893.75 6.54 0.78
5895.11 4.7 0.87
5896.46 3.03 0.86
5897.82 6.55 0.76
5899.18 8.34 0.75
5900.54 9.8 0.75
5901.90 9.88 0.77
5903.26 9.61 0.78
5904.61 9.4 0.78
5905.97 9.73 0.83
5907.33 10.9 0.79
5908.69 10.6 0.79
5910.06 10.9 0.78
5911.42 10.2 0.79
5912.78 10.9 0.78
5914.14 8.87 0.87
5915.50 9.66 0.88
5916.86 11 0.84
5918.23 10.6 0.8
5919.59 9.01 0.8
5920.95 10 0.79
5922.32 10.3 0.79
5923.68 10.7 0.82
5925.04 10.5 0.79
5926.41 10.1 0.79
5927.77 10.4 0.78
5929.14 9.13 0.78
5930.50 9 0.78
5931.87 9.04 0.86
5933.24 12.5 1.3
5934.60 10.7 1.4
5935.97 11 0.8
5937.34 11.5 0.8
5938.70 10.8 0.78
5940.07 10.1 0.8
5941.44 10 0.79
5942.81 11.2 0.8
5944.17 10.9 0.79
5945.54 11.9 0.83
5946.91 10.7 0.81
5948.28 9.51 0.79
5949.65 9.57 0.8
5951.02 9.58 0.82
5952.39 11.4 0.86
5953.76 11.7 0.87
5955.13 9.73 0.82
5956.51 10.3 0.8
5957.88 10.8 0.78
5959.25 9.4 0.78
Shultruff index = 1.4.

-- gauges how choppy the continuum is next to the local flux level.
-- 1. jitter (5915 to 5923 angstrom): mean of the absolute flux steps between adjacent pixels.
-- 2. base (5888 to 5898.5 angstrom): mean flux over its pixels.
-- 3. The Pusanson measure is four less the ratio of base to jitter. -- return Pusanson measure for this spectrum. -1.1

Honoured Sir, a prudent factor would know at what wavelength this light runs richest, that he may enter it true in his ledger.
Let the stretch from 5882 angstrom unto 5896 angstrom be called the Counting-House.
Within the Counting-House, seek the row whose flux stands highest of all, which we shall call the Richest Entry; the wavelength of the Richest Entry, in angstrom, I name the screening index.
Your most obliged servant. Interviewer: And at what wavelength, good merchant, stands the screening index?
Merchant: 5882.90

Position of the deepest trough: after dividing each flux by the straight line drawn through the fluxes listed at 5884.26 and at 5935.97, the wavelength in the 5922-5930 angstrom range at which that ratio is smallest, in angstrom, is 5929.14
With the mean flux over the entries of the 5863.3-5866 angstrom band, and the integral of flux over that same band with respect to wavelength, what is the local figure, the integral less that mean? 17.4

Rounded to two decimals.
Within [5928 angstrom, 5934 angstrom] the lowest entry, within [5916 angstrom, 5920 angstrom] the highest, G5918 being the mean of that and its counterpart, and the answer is 10.00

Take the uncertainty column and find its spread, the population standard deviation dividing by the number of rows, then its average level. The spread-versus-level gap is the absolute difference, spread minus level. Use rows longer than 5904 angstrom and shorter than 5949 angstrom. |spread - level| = 0.703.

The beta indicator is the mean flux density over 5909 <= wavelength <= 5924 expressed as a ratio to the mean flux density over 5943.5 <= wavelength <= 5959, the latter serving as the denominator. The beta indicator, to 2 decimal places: 0.97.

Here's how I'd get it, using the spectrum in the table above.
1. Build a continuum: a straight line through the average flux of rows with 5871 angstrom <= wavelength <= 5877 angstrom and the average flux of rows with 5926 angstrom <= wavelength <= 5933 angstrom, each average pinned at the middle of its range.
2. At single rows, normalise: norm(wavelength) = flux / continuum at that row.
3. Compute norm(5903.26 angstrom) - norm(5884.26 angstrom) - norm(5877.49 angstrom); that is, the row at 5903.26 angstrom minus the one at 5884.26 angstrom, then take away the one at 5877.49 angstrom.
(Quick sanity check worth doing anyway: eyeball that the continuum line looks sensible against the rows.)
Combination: -1.0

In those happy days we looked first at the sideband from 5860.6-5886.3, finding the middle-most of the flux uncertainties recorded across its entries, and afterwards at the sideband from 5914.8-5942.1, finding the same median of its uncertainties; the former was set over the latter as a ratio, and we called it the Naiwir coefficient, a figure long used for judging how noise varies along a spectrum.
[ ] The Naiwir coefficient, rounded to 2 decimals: 1.01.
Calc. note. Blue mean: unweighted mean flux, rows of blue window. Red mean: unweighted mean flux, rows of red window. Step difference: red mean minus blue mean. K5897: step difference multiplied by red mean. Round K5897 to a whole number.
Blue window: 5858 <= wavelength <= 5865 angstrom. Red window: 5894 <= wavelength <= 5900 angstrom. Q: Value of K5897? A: -26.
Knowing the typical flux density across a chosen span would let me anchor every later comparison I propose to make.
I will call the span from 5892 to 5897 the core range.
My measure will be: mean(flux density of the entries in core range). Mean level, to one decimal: 5.0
